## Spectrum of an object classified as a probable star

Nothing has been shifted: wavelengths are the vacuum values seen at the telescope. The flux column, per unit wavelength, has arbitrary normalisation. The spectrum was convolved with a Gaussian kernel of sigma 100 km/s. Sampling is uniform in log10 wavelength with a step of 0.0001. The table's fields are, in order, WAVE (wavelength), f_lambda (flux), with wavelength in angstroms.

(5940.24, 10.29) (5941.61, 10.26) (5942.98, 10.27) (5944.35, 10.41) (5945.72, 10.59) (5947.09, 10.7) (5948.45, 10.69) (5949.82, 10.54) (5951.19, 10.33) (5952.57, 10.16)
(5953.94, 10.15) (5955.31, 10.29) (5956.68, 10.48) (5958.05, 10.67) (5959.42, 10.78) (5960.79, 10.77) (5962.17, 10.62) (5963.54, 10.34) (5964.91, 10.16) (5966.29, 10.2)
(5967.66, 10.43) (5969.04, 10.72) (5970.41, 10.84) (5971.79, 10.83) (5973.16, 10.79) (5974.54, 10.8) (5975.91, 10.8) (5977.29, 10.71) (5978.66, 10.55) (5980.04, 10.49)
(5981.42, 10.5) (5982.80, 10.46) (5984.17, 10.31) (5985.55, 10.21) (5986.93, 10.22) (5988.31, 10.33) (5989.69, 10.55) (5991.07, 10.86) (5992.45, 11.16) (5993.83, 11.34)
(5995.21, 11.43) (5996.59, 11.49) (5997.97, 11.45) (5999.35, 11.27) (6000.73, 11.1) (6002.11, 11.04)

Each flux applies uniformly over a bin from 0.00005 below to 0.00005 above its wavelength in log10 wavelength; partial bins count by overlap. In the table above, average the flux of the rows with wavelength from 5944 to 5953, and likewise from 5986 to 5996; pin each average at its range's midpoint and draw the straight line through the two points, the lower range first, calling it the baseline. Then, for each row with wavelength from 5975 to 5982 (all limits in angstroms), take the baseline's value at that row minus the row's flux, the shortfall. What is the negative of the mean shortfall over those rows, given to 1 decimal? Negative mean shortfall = -0.1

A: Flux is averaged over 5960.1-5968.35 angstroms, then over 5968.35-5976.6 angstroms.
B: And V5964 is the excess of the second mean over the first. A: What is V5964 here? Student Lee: 0.38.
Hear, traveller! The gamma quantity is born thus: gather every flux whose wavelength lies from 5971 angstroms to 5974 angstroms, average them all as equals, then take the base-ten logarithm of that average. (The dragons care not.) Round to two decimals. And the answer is 1.03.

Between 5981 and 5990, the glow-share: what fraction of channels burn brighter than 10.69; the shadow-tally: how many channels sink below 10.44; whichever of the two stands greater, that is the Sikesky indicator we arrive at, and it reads 4.0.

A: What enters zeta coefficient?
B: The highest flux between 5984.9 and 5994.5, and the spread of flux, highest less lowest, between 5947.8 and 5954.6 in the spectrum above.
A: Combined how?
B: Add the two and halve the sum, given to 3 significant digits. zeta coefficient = 5.94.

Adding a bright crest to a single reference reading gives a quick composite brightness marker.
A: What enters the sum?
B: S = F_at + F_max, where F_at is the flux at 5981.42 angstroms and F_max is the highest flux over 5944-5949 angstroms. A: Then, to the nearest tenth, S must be 21.2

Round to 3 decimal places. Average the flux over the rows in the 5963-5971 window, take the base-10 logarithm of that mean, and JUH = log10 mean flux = 1.019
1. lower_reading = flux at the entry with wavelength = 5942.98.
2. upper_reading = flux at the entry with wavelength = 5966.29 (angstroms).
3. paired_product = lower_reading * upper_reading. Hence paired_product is 105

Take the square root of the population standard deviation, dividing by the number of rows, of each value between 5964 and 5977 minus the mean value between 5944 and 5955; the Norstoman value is 0.512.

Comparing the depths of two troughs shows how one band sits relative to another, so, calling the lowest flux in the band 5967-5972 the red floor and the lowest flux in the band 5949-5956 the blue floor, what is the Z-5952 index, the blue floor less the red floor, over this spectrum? -0.28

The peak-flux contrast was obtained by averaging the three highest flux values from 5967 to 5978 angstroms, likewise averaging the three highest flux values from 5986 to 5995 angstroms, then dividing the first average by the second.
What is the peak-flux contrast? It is 0.97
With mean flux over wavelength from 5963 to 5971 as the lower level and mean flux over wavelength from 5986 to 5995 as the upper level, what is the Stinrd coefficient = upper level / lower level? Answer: 1.03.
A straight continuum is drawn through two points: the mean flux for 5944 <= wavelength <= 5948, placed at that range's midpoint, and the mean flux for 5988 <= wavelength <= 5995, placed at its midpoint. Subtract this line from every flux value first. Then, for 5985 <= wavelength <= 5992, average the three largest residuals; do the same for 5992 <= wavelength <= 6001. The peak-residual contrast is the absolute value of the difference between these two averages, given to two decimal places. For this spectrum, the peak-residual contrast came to 0.83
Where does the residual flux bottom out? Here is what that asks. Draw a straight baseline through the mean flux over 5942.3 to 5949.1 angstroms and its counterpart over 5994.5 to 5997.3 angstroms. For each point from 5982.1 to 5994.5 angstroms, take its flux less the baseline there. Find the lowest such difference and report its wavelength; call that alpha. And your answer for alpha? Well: 5986.93 angstroms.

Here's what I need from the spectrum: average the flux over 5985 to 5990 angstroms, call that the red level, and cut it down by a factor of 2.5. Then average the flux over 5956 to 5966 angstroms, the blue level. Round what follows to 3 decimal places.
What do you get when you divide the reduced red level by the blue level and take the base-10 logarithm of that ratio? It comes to -0.407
